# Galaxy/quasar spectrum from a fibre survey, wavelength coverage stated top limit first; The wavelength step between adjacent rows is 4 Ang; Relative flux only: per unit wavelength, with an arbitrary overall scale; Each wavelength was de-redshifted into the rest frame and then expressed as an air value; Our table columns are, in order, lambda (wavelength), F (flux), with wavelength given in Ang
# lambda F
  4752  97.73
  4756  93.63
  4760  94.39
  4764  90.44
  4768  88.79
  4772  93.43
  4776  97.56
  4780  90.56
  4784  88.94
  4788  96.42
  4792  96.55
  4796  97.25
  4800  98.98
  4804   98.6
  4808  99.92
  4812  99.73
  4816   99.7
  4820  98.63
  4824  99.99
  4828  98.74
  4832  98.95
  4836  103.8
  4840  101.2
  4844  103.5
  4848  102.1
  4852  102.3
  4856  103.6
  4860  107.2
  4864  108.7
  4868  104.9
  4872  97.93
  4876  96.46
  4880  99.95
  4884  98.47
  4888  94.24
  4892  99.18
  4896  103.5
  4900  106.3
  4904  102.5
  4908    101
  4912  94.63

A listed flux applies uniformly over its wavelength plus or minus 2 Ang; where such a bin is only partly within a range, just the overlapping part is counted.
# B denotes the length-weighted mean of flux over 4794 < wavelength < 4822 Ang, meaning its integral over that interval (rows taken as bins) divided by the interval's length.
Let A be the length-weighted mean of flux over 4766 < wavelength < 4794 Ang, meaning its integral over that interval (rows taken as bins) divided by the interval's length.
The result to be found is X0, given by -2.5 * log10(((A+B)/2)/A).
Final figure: -0.033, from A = 93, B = 99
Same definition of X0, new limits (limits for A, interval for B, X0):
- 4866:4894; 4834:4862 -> -0.025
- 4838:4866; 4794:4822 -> 0.027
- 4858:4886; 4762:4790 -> 0.053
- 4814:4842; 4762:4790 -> 0.043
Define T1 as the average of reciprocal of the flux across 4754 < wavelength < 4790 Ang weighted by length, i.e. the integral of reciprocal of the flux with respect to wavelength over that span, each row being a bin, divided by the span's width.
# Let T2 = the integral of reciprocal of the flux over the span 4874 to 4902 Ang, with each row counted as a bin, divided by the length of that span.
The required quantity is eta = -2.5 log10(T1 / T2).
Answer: -0.08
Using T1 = 0.0108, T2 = 0.0100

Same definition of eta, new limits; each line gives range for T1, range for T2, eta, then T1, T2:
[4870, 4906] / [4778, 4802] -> 0.06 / 0.0100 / 0.0106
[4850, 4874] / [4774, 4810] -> 0.09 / 0.0096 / 0.0104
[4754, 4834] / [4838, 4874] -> -0.08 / 0.0104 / 0.0097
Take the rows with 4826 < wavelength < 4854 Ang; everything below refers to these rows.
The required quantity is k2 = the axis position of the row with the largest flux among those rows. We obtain 4836 Ang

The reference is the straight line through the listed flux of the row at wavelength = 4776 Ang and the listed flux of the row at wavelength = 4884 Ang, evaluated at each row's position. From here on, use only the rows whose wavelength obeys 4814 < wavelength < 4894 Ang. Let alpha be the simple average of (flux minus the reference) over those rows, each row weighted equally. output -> 3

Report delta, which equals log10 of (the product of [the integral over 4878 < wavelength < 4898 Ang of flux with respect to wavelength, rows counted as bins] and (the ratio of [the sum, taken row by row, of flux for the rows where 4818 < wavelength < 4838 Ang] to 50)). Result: 4.30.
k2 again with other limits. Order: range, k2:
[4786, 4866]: 4864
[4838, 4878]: 4864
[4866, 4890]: 4868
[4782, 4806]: 4800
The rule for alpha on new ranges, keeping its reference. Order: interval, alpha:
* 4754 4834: -2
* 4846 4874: 6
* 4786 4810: 0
